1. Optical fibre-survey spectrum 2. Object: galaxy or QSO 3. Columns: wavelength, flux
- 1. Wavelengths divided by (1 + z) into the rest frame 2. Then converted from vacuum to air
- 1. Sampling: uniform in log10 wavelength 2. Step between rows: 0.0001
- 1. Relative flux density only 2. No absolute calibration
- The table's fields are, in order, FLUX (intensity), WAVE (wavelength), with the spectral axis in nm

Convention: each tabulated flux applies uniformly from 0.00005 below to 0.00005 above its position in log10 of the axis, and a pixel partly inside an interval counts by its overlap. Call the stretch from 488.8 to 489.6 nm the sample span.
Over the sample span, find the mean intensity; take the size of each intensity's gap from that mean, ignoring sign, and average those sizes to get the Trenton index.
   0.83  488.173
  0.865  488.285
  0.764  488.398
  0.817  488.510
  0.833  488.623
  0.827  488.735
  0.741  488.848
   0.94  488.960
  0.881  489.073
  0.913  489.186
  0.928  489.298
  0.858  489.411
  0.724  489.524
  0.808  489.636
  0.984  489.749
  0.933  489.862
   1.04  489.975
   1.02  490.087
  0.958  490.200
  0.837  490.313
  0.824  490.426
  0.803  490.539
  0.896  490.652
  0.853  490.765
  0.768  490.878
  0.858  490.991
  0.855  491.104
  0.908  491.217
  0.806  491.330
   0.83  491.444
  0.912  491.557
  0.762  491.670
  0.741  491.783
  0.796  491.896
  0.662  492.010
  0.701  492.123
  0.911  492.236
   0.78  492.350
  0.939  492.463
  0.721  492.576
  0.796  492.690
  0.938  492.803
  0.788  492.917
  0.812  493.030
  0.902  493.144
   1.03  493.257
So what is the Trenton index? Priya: 0.07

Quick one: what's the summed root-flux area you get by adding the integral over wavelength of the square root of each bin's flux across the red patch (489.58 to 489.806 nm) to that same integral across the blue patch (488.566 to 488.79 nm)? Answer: 0.418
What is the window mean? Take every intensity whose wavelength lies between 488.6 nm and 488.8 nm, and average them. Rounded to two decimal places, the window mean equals 0.83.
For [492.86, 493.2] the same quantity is 0.83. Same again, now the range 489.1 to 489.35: 0.92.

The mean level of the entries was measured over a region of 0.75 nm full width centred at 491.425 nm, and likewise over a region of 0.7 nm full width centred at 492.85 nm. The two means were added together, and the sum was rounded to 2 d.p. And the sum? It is 1.66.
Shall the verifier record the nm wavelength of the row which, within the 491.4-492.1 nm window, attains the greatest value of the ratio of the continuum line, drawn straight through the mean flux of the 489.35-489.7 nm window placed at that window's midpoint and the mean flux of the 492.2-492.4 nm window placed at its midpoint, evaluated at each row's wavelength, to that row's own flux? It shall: 492.010 nm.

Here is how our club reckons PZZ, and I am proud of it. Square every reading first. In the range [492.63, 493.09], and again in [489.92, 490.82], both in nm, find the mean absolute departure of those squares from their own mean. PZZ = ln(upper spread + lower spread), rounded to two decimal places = -1.46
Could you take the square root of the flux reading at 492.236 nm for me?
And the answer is 0.95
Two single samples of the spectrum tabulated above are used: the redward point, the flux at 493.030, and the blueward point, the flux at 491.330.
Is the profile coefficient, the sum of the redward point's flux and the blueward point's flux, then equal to 1.62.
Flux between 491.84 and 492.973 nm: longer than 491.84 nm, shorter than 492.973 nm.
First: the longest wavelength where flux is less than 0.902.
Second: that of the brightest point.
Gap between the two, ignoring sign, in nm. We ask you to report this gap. 0.45 nm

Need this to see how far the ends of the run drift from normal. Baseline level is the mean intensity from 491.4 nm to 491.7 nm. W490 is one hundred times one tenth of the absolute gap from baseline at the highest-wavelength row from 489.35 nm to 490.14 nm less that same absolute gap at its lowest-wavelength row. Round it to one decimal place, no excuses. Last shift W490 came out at 1.6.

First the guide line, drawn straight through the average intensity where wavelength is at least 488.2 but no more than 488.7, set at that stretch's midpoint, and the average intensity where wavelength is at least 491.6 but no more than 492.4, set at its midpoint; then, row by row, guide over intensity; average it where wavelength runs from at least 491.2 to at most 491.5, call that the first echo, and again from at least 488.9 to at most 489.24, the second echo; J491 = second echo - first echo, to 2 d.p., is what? -0.03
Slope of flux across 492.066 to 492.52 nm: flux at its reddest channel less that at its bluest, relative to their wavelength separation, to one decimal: 0.7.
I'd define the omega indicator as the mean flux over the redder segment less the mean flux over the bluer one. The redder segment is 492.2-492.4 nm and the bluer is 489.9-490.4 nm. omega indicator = -0.12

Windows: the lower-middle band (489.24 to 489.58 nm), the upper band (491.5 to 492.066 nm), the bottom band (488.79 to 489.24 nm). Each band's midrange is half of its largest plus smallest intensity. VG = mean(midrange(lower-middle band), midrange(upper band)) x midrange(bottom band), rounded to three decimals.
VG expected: 0.678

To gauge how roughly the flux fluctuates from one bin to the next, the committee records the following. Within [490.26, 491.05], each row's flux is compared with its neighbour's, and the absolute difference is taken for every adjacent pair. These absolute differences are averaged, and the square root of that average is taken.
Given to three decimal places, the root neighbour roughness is 0.240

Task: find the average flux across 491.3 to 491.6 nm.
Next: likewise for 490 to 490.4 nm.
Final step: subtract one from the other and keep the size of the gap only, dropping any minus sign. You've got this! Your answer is 0.09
